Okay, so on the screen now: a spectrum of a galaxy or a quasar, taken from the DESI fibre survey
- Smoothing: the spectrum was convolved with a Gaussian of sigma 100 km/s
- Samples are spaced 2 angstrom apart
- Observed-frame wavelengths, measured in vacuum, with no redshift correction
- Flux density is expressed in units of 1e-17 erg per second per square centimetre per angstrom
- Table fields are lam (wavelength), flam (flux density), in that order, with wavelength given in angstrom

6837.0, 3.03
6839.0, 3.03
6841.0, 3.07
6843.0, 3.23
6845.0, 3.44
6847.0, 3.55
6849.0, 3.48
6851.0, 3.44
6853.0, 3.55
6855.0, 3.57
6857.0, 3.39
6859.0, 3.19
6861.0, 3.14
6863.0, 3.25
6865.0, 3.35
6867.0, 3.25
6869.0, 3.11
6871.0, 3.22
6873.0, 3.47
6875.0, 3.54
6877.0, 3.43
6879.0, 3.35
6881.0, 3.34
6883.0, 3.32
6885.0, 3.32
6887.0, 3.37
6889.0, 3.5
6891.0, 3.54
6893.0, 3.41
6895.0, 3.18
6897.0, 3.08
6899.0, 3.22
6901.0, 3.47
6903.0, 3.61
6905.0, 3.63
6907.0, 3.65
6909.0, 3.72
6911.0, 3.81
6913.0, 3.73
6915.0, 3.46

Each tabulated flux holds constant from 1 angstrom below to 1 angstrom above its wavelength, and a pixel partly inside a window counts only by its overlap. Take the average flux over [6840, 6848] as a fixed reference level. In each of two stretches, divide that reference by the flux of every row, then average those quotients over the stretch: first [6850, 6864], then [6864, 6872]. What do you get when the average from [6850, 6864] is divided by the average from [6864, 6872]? 0.96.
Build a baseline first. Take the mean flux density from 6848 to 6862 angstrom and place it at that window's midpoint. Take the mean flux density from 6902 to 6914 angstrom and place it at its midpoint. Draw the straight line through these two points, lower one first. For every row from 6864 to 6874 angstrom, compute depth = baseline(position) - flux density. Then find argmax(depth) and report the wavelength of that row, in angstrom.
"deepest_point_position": 6869.0 angstrom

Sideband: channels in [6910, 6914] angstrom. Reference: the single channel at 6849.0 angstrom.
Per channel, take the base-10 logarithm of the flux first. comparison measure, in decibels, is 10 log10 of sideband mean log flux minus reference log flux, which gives -14.6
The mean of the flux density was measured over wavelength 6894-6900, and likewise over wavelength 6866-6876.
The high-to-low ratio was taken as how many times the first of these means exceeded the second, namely 0.95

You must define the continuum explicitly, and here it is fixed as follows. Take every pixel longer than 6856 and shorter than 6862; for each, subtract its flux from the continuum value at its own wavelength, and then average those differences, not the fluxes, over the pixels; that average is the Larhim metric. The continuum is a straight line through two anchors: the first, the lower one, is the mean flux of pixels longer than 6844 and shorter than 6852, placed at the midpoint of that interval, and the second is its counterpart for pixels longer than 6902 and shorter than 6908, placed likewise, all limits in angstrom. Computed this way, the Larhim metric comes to 0.27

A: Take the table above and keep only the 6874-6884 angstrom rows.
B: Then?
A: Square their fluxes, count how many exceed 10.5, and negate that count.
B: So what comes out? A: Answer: -5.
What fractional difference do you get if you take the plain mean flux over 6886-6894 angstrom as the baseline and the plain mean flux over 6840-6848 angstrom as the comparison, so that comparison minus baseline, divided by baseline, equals -0.04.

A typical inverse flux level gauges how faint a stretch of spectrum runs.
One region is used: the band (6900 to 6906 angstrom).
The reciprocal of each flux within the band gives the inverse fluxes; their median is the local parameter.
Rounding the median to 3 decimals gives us 0.277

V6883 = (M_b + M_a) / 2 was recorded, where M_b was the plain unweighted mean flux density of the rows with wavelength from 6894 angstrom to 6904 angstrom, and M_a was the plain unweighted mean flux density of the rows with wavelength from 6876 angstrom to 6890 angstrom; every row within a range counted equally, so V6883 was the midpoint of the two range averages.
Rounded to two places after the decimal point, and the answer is 3.34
